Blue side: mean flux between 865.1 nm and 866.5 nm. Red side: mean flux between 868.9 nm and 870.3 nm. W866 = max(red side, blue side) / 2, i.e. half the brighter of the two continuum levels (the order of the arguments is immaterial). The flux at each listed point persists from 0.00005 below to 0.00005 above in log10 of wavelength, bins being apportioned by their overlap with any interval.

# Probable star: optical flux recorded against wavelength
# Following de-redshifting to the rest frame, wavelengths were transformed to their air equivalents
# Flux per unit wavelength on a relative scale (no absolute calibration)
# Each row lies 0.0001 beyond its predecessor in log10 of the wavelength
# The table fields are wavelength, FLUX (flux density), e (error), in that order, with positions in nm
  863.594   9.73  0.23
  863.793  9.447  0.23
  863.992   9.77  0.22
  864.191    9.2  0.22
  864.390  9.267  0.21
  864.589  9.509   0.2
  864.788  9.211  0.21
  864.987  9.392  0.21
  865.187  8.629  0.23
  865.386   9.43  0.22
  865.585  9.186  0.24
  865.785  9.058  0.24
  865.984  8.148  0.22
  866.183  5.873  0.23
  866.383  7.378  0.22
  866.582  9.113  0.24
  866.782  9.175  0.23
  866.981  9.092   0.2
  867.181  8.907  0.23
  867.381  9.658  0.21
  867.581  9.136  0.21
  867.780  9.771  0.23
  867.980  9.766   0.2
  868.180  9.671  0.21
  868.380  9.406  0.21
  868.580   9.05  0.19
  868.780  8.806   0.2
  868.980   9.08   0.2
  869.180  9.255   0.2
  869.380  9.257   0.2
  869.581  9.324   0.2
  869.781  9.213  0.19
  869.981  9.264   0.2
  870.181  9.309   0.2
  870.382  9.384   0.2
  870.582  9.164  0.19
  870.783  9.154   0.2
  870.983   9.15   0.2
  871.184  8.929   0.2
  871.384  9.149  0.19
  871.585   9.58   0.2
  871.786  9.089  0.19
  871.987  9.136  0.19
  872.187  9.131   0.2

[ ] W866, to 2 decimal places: 4.62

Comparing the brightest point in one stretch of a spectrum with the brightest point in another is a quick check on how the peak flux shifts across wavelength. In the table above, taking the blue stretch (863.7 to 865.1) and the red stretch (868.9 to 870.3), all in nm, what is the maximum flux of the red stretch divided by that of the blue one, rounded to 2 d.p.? 0.95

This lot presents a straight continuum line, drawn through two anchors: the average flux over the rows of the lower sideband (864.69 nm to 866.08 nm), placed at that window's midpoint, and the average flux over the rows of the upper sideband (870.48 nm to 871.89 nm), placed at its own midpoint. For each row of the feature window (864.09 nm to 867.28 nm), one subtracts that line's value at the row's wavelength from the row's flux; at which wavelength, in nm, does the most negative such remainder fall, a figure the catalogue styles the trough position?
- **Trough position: 866.183 nm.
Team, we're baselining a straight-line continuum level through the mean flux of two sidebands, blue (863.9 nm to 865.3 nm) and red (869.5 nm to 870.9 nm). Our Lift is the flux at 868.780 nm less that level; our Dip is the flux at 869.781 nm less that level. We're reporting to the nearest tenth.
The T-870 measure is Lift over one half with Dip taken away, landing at -0.8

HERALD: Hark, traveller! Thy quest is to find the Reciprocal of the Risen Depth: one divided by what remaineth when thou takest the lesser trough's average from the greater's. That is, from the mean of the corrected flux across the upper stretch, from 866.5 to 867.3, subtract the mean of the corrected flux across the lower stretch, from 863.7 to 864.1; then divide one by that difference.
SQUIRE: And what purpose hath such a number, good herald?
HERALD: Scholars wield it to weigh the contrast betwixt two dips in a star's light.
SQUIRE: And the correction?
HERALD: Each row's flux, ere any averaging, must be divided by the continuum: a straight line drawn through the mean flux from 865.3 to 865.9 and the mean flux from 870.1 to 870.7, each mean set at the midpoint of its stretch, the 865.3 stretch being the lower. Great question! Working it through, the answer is -16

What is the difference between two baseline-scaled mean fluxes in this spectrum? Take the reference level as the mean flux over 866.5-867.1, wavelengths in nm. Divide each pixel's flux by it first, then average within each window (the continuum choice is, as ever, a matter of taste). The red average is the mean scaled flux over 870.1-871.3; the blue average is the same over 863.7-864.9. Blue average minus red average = 0.02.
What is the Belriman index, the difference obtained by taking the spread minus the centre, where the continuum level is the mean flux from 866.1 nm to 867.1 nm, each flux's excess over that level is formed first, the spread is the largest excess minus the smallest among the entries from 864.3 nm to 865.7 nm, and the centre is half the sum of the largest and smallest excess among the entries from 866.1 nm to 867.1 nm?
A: 1.5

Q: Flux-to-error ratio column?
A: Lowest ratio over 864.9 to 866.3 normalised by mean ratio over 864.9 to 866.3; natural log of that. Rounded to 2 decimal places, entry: -0.39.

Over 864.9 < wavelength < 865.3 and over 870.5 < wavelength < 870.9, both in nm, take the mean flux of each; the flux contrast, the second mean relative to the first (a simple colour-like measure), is 1.02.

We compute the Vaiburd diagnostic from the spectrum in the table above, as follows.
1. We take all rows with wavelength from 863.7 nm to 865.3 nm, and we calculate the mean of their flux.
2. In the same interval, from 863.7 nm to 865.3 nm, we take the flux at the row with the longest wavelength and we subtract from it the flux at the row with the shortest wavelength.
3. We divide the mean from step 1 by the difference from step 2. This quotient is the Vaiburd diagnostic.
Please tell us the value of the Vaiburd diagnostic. -11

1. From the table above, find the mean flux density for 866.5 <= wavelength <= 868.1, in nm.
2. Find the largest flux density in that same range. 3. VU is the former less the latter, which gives -0.44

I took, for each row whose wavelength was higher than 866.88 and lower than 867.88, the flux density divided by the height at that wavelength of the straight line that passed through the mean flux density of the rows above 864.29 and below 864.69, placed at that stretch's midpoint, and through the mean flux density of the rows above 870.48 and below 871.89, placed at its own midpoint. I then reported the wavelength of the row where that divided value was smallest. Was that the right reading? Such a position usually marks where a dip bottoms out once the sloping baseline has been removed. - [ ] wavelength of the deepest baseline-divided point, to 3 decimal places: 867.181 nm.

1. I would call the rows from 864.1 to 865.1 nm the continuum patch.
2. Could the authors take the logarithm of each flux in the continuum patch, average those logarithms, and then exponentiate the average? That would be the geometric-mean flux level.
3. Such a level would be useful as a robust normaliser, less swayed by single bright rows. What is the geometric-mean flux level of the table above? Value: 9.32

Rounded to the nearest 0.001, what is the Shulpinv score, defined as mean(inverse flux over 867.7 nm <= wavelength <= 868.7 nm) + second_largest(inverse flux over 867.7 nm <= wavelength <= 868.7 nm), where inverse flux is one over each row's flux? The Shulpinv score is 0.211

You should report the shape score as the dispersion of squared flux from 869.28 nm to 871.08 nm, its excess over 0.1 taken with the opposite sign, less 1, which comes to -2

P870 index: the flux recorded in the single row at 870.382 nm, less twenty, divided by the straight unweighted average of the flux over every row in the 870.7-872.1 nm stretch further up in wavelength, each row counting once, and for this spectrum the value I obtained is -1.16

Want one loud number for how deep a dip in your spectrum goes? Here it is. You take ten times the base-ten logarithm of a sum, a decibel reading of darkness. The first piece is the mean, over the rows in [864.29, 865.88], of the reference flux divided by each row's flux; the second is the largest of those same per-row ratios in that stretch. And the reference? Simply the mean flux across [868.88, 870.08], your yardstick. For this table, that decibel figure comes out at 3.17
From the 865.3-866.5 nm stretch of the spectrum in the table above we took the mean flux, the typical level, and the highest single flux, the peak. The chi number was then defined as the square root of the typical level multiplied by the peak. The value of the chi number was 8.8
